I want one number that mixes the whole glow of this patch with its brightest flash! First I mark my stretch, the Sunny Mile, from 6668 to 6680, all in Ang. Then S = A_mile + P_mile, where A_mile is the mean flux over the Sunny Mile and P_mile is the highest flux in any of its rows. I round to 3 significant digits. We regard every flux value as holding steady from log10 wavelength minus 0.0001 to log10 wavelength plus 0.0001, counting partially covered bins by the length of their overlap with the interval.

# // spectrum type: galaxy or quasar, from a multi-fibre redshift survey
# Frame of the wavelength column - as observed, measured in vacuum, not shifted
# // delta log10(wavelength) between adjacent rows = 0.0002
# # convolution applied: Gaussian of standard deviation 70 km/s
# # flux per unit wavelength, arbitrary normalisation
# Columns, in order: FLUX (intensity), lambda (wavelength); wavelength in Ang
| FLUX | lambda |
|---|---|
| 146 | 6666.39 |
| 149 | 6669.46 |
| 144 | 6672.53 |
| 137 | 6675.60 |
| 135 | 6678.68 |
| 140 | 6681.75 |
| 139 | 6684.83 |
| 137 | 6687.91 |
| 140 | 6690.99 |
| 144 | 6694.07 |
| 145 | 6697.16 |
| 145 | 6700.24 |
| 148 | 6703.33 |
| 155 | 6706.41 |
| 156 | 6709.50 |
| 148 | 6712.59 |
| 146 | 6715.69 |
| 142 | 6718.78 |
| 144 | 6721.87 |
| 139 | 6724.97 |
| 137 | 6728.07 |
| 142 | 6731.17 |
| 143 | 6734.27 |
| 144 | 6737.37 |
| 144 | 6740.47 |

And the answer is 290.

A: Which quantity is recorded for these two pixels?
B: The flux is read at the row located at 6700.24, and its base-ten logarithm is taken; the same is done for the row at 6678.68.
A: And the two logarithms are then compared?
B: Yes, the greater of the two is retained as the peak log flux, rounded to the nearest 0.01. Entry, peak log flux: 2.16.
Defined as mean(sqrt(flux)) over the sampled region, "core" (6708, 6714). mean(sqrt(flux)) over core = 12.3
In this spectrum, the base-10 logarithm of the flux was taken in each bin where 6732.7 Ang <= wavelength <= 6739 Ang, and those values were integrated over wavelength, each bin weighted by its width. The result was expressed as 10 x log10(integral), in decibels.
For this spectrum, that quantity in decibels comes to 11.3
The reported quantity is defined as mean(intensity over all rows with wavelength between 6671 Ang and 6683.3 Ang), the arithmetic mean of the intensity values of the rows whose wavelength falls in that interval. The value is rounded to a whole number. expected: 139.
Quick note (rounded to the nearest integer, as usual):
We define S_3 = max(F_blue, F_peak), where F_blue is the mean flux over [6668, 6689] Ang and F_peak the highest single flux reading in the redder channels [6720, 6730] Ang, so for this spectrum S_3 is 144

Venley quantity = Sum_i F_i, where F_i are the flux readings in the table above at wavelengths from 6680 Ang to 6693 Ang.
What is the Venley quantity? 556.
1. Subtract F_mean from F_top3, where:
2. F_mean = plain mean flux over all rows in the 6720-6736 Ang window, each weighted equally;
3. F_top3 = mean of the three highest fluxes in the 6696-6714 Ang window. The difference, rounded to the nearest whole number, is 12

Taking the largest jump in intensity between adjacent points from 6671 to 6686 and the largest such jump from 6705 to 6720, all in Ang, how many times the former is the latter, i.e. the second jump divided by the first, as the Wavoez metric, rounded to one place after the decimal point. 1.1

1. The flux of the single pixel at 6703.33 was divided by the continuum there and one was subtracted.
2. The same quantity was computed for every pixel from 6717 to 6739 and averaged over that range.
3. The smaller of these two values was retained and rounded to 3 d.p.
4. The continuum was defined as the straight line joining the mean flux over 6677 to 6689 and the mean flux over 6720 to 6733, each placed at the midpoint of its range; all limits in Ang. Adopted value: 0.007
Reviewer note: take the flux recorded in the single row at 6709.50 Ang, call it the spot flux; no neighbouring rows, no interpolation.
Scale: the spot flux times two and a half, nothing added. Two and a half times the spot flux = 390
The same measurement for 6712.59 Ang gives 370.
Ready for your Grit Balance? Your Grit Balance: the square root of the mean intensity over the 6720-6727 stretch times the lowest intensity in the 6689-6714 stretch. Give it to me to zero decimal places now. 141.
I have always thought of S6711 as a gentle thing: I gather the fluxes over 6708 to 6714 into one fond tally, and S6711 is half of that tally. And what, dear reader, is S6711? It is 152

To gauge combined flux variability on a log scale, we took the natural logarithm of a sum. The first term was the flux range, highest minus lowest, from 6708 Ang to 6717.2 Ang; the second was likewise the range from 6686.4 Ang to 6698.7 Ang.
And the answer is 2.89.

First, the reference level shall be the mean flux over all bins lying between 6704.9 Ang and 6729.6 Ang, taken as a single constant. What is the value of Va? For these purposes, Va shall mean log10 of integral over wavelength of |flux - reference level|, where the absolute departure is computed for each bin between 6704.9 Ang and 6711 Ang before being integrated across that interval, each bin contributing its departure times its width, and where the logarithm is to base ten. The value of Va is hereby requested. 1.77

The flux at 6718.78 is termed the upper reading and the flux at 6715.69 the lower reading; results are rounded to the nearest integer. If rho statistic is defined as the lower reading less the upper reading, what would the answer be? 4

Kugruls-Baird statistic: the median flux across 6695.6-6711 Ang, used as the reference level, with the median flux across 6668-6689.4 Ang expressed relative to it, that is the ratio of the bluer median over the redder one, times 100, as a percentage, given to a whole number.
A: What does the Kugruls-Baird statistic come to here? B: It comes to 94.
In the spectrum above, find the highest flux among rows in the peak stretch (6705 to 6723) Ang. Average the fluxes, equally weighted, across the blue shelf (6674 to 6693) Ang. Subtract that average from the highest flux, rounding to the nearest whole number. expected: 18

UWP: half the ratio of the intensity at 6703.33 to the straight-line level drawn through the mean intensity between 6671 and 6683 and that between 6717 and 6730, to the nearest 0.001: 0.529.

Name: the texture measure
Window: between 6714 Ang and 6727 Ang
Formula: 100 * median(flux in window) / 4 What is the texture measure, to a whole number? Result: 3575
